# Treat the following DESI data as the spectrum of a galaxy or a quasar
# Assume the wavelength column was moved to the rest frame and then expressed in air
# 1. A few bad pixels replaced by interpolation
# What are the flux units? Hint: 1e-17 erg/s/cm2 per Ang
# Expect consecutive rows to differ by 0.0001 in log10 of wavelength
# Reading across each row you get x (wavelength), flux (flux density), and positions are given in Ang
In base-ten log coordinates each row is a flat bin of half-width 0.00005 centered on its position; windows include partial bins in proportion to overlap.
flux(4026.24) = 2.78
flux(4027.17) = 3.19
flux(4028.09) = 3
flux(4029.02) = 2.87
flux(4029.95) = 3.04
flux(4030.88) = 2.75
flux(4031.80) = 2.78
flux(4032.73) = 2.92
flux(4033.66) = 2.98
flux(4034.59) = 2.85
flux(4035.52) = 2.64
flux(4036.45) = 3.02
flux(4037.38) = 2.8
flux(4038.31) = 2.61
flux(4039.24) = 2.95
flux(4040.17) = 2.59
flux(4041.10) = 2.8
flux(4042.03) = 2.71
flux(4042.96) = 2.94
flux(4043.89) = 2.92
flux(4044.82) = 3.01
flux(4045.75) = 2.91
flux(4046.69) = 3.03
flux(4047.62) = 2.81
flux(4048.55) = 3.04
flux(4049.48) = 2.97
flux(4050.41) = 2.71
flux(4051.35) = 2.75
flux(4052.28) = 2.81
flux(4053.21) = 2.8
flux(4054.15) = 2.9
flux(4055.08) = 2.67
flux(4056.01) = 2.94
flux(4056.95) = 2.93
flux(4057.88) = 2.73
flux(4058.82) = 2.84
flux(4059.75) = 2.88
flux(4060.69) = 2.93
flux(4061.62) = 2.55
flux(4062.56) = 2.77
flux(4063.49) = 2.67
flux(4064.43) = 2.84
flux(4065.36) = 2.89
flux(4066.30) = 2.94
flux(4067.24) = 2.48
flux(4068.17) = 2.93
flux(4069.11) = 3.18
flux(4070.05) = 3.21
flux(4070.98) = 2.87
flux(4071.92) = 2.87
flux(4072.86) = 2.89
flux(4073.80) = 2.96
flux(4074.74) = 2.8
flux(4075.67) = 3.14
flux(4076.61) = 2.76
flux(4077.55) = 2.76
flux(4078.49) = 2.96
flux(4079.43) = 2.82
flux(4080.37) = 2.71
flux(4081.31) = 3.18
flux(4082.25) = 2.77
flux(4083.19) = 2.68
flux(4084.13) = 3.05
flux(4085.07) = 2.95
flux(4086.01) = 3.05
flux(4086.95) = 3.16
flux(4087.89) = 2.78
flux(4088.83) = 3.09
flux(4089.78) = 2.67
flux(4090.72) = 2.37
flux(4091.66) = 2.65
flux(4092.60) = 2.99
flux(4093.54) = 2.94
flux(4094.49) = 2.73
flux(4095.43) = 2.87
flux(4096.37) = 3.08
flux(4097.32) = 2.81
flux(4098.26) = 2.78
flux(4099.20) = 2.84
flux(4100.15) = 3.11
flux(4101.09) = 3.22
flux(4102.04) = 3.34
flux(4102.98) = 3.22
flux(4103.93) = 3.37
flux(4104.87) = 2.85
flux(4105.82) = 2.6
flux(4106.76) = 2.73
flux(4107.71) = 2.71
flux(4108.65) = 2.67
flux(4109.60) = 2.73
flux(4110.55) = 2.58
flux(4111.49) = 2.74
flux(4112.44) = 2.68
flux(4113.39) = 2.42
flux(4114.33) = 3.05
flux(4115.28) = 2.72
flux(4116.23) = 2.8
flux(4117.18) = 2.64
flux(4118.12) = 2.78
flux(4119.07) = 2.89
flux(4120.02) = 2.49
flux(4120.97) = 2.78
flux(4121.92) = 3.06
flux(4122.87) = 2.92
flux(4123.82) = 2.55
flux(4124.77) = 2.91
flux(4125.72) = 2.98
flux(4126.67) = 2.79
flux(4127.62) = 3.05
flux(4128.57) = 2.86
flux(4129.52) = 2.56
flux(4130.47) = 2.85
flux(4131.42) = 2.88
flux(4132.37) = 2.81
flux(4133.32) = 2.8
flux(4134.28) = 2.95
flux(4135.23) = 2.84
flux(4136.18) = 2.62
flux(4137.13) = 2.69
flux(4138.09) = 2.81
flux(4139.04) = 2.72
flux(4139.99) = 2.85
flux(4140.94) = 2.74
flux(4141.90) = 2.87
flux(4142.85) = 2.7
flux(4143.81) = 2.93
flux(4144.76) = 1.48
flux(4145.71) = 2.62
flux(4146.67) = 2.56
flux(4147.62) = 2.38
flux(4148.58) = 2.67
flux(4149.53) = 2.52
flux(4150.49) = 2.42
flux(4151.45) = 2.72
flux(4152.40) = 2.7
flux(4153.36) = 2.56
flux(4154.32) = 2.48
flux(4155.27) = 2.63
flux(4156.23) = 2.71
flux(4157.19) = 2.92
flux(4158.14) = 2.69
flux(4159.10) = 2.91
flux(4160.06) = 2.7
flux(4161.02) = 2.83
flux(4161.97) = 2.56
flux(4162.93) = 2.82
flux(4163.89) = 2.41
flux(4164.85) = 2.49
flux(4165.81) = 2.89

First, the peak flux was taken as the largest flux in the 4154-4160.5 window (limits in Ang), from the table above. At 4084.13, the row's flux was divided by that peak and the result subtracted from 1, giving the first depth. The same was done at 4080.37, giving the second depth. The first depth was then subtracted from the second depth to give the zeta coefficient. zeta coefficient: 0.116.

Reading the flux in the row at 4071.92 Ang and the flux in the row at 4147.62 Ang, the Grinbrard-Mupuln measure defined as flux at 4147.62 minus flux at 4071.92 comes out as -0.49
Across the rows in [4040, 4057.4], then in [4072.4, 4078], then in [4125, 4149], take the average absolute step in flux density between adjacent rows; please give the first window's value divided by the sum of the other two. 0.30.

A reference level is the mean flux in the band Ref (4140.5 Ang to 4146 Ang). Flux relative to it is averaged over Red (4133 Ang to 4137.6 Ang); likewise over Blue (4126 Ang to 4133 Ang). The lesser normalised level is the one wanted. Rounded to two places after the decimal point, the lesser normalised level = 1.09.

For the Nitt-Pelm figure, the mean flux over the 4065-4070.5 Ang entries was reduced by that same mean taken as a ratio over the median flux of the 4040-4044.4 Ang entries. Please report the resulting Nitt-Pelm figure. 1.89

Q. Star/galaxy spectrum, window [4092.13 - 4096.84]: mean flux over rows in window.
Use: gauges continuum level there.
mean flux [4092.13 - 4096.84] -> 2.92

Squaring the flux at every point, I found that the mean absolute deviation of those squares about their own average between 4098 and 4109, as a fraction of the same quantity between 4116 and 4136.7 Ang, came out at 2.3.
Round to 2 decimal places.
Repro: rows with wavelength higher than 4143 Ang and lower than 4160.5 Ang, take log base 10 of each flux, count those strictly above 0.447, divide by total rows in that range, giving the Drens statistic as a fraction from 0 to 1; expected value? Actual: 0.17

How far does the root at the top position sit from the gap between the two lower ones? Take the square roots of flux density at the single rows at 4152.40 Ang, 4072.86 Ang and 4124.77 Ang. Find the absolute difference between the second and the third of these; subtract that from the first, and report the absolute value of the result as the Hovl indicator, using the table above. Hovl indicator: 1.64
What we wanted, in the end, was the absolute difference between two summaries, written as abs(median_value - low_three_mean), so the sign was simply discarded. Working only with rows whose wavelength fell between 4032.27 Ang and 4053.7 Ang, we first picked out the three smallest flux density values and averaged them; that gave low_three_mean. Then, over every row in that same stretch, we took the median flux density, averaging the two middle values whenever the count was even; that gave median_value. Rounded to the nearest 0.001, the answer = 0.237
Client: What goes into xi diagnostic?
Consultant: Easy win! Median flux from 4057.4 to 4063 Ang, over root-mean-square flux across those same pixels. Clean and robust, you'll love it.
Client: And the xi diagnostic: 1.01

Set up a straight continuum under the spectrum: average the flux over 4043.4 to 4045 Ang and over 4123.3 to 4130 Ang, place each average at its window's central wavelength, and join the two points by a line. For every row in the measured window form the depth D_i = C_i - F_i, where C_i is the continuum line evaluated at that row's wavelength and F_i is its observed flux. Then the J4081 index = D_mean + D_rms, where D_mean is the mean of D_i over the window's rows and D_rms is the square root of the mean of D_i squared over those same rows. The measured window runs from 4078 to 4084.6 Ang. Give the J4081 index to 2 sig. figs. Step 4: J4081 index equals 0.19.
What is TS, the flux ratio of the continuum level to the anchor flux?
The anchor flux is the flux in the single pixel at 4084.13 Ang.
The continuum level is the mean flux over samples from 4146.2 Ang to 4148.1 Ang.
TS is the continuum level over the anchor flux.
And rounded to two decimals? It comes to 0.81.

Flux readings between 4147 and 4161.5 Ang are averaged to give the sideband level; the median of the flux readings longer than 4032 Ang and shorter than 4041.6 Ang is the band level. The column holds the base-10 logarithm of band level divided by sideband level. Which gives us 0.0268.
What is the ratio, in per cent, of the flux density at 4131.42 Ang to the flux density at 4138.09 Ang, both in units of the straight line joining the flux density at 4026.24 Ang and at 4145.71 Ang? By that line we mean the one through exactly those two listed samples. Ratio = 102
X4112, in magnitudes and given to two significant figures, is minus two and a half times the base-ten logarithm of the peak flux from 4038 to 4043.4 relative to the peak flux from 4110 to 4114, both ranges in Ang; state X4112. -0.080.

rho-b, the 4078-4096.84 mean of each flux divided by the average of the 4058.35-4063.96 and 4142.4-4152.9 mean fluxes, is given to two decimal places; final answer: 1.09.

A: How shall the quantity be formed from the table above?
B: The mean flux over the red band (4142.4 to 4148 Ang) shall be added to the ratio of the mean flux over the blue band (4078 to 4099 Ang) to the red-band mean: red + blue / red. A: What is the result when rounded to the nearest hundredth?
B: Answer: 3.62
